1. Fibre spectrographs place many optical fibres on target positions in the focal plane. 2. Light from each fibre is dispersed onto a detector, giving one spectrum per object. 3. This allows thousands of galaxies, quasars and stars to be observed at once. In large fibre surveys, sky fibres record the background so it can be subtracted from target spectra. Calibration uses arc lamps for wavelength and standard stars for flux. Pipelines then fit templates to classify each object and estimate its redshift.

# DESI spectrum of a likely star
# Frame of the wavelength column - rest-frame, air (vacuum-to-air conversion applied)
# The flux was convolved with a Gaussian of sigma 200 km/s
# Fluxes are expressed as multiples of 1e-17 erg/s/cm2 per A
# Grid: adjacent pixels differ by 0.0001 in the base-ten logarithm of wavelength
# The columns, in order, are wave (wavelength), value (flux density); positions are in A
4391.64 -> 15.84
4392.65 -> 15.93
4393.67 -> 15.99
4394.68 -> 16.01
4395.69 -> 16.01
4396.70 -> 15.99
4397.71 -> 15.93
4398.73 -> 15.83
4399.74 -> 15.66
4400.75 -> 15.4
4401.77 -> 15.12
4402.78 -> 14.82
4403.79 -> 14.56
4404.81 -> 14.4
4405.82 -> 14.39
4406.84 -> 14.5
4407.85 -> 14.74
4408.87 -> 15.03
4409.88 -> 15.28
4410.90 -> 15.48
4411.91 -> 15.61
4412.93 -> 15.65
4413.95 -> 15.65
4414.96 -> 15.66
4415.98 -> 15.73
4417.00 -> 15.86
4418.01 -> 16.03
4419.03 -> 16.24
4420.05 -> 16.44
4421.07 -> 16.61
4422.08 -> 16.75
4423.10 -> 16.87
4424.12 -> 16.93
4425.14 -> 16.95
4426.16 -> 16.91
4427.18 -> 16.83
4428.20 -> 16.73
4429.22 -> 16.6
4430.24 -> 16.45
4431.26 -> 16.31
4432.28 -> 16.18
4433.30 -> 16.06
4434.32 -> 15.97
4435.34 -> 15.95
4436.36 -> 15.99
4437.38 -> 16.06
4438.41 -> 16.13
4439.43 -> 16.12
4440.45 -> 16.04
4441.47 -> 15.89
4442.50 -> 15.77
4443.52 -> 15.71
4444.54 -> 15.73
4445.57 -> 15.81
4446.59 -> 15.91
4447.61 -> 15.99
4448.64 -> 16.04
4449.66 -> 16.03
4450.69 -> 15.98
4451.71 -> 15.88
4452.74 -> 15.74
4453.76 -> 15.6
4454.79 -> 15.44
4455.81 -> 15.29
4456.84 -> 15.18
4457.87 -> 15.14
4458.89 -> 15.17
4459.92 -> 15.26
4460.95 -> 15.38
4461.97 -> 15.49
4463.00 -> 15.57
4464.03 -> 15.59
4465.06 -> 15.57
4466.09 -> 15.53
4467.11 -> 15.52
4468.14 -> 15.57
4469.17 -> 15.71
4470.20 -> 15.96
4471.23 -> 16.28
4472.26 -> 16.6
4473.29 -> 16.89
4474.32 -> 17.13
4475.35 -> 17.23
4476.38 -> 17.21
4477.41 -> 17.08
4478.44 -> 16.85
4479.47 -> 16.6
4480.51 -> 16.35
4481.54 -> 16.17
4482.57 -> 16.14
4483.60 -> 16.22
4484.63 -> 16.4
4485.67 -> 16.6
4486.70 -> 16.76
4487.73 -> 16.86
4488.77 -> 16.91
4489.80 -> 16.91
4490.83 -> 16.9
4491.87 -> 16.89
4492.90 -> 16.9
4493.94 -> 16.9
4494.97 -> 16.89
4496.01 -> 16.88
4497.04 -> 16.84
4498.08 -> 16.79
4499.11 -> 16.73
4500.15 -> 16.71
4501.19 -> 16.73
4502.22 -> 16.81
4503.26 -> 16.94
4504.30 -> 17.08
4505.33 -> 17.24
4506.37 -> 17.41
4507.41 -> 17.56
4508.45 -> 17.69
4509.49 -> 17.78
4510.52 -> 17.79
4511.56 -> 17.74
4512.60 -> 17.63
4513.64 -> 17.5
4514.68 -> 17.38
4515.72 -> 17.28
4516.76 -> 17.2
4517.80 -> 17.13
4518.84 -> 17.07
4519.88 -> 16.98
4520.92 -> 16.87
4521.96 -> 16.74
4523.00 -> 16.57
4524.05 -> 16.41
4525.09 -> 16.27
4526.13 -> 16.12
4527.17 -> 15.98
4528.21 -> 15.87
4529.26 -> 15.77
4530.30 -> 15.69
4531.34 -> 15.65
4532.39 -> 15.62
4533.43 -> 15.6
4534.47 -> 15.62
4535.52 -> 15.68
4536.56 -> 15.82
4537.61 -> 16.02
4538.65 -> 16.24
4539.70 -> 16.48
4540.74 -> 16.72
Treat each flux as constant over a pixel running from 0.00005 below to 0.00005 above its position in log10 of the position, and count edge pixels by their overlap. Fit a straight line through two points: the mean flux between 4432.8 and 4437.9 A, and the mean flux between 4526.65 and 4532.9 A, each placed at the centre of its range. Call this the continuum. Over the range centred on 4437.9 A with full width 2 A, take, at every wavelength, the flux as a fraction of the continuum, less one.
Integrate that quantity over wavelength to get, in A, 0.01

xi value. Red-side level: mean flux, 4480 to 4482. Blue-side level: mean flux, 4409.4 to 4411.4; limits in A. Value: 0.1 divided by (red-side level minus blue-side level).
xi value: 0.1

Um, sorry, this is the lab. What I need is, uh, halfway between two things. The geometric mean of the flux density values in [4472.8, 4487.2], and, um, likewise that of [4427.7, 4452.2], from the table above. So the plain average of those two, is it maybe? 16.4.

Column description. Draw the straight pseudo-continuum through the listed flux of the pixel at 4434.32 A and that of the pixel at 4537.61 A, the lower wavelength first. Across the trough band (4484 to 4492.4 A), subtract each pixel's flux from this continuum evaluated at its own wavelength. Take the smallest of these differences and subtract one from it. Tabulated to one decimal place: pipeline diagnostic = -1.9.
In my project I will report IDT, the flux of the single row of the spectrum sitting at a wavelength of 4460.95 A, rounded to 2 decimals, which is 15.38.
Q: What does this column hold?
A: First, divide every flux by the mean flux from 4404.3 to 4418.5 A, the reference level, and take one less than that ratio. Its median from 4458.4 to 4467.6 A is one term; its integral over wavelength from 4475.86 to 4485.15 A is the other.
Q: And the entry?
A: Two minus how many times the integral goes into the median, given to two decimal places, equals 1.98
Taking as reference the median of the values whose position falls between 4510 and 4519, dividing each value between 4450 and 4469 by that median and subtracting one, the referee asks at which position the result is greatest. 4450.69 A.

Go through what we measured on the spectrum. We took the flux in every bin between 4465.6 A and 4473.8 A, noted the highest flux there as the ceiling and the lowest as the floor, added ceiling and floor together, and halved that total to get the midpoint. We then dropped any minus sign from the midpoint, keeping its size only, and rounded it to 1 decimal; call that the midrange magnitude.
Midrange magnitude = 16.2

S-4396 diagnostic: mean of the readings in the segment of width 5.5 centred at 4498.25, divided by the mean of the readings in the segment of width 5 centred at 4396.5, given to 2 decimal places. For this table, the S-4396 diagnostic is 1.05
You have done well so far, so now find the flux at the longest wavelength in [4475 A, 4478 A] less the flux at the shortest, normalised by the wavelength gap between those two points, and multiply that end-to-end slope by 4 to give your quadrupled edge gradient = -0.29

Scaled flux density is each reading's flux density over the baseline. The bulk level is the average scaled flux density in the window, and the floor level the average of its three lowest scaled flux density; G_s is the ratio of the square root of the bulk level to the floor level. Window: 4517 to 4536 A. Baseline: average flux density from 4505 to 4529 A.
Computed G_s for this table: 1.06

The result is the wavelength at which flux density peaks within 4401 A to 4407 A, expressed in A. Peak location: 4401.77 A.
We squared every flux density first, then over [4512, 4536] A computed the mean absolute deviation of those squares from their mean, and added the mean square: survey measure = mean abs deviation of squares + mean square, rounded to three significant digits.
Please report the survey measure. 292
